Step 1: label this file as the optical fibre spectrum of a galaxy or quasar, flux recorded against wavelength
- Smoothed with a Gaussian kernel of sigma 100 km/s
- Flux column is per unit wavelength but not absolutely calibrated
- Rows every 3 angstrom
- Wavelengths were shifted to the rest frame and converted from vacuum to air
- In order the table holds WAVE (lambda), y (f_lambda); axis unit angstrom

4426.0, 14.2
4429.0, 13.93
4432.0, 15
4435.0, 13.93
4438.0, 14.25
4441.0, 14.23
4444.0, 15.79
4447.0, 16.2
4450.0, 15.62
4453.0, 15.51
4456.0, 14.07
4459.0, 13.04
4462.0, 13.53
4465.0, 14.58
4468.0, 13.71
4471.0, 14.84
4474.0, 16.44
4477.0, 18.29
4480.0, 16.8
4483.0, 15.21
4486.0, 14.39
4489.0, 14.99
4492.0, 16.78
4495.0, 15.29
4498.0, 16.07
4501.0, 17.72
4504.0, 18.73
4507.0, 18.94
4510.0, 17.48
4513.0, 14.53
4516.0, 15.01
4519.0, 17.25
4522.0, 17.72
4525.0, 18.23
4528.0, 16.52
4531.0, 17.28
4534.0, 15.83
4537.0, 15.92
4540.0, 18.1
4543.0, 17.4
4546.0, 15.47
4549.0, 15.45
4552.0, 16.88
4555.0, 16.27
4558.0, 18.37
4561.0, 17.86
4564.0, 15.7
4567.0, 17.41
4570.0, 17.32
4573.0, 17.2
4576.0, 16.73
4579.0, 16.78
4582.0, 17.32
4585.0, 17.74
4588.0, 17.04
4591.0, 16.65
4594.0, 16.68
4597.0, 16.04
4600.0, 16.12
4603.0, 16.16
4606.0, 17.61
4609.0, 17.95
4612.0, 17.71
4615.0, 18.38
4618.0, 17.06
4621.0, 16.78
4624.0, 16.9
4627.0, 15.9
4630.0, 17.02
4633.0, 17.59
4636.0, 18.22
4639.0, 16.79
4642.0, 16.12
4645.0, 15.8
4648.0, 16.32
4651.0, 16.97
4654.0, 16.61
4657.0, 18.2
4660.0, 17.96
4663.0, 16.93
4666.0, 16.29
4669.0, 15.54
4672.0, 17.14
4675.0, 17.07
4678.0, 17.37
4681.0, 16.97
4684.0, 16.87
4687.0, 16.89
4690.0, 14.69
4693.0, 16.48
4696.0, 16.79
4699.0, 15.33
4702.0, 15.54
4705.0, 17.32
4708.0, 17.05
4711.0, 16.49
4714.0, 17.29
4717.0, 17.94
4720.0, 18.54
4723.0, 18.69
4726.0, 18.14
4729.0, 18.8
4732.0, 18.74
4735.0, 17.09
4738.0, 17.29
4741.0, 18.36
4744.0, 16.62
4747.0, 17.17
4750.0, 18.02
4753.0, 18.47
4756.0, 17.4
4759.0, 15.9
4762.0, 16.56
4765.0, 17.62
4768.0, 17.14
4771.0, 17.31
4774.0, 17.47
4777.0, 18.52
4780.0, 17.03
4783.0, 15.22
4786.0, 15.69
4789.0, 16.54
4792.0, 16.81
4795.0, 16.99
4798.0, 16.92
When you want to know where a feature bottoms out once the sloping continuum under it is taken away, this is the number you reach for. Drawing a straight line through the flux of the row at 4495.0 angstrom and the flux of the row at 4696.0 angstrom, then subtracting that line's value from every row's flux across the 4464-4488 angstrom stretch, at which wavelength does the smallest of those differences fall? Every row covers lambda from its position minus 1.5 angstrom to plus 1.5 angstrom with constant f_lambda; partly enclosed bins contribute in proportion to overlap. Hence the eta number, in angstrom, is 4468.0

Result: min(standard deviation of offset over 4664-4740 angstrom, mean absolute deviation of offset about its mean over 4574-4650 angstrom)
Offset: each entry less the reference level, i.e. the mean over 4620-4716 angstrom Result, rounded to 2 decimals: 0.59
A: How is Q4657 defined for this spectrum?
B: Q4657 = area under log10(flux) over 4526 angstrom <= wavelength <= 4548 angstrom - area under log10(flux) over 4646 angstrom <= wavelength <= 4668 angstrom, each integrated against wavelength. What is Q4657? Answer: 0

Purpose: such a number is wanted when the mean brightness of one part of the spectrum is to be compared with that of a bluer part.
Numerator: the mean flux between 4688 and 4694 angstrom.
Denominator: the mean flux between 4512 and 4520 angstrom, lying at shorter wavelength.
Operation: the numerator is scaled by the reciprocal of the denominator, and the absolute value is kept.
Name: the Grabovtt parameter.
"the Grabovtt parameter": 1.00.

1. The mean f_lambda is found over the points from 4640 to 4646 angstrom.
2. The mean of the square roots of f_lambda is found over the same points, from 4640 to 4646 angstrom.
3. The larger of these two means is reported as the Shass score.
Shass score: 16.0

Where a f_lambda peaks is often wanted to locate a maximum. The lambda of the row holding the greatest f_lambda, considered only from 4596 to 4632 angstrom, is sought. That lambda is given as 4615.0 angstrom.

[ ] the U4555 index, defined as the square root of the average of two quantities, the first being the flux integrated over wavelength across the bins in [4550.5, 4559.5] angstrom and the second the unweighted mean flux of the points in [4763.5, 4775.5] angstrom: 9.3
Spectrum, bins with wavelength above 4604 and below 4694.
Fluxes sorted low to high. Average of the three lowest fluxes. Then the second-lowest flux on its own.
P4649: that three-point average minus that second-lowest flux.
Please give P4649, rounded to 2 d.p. -0.20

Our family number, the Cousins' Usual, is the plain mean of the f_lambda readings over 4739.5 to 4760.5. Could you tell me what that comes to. 17.4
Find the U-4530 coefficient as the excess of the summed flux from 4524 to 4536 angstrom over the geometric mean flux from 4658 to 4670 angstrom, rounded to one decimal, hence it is 51.2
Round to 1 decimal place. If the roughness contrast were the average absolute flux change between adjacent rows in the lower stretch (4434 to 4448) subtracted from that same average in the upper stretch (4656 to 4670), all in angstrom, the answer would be 0.1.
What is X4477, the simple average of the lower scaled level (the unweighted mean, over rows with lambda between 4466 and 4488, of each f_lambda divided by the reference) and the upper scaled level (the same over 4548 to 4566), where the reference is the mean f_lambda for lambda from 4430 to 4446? 1.11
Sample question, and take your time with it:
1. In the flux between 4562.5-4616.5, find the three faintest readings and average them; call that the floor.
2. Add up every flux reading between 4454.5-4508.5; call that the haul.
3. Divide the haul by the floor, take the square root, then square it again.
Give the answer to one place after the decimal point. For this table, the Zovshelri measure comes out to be 17.8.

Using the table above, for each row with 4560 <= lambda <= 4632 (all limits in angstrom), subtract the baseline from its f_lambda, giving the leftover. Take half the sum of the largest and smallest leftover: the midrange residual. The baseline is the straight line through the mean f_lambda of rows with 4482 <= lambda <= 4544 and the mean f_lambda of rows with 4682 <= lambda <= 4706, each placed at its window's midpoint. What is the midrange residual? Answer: 0.57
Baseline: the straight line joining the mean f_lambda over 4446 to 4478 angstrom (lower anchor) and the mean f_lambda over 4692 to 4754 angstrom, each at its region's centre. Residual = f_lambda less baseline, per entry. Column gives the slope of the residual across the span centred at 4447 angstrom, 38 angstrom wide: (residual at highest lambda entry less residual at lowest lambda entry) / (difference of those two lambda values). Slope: 0.009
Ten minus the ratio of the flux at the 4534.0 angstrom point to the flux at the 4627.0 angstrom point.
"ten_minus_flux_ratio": 9.00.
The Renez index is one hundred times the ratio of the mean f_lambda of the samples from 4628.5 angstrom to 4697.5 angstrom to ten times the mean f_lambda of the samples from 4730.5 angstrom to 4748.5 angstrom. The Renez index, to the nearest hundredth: 9.58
